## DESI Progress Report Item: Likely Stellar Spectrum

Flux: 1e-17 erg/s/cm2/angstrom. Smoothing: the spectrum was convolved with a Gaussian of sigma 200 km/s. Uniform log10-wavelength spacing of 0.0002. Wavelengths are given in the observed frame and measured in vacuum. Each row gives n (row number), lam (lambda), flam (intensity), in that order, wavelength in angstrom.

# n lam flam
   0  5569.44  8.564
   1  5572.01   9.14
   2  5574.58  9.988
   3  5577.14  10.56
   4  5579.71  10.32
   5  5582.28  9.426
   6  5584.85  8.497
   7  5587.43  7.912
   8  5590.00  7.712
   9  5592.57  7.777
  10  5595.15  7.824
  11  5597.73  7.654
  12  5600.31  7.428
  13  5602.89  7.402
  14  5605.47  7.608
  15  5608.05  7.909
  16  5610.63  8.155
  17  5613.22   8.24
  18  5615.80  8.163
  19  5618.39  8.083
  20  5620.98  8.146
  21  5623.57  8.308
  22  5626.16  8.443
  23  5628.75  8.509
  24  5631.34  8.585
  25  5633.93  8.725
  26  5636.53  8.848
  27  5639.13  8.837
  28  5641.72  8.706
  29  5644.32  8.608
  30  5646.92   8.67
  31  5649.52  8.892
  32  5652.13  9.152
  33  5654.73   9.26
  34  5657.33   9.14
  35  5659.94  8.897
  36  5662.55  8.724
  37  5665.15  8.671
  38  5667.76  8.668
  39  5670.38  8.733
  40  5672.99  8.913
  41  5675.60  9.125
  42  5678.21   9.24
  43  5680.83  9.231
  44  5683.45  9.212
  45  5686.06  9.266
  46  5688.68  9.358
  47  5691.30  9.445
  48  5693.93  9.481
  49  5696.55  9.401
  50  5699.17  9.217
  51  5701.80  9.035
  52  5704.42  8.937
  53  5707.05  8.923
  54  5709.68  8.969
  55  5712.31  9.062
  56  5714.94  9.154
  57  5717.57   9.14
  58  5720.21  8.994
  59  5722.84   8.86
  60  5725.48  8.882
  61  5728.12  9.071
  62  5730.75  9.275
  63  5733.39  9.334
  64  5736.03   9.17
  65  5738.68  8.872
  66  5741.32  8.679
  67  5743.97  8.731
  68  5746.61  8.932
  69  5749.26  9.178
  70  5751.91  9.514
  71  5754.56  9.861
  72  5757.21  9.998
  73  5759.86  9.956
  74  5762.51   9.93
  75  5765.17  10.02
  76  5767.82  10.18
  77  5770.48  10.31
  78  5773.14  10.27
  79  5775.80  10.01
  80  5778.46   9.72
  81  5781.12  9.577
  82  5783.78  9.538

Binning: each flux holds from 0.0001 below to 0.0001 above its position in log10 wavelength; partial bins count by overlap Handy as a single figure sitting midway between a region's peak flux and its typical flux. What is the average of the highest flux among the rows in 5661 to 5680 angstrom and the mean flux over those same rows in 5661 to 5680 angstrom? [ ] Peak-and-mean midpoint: 9.1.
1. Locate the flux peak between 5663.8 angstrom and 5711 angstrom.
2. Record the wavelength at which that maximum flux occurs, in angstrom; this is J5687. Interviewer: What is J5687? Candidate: 5693.93 angstrom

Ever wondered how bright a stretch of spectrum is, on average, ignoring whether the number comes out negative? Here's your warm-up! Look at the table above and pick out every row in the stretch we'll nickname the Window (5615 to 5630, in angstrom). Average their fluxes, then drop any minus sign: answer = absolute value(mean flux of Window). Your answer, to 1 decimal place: 8.3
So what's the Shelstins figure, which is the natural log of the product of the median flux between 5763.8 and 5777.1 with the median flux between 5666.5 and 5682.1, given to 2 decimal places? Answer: 4.52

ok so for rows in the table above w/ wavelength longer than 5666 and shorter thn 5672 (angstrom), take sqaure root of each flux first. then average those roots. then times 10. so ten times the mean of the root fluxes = 29.5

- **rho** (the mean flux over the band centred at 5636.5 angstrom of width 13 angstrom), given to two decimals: 8.74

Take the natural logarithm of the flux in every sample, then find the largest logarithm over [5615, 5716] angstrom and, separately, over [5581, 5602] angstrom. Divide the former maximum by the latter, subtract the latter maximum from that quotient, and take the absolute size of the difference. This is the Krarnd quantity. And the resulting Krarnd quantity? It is 1.24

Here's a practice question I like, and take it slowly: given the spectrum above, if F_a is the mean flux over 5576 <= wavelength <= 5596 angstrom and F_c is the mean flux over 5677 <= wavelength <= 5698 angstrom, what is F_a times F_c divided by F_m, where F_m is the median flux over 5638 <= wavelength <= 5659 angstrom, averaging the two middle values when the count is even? 9.2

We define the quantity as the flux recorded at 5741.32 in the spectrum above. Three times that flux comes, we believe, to 26.0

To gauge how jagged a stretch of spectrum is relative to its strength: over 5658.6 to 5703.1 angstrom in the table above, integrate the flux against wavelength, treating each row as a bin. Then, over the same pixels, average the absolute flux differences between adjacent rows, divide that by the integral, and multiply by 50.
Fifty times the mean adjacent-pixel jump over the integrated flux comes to 0.0119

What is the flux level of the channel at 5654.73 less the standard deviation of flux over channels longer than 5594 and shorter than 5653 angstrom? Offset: 8.8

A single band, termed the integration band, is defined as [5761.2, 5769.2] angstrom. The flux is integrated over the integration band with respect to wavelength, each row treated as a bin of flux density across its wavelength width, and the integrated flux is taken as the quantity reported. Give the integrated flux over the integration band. 80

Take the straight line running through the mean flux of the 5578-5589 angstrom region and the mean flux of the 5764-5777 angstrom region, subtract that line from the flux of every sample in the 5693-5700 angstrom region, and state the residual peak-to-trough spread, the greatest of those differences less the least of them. 0.3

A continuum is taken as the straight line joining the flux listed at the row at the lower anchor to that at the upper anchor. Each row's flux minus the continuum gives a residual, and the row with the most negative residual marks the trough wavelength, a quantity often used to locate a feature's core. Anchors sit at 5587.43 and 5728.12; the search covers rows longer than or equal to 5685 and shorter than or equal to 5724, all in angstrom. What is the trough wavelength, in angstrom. 5722.84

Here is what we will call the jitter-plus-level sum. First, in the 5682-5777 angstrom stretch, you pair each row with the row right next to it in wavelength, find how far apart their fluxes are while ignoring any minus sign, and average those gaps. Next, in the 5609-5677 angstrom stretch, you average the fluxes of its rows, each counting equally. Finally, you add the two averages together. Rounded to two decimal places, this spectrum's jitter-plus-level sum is 8.79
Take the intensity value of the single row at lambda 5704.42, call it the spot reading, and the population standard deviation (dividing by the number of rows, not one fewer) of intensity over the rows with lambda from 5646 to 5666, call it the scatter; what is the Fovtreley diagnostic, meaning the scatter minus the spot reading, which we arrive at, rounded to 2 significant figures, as -8.7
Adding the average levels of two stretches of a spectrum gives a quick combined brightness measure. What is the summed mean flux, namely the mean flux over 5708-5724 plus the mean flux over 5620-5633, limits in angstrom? 17.4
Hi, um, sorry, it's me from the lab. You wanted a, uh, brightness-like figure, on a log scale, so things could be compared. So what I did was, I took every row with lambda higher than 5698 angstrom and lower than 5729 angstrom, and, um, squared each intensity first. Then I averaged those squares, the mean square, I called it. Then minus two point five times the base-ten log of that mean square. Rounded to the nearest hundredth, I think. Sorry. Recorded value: -4.78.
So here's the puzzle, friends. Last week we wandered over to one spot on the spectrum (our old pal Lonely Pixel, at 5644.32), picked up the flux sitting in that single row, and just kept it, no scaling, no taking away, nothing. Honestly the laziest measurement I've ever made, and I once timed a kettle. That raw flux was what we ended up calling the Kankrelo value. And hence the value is 8.608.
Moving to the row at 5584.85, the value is 8.497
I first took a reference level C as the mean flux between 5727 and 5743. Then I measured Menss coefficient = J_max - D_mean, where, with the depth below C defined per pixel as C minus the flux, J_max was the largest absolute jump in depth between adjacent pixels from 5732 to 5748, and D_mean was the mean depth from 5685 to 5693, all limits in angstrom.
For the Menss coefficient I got 0.6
